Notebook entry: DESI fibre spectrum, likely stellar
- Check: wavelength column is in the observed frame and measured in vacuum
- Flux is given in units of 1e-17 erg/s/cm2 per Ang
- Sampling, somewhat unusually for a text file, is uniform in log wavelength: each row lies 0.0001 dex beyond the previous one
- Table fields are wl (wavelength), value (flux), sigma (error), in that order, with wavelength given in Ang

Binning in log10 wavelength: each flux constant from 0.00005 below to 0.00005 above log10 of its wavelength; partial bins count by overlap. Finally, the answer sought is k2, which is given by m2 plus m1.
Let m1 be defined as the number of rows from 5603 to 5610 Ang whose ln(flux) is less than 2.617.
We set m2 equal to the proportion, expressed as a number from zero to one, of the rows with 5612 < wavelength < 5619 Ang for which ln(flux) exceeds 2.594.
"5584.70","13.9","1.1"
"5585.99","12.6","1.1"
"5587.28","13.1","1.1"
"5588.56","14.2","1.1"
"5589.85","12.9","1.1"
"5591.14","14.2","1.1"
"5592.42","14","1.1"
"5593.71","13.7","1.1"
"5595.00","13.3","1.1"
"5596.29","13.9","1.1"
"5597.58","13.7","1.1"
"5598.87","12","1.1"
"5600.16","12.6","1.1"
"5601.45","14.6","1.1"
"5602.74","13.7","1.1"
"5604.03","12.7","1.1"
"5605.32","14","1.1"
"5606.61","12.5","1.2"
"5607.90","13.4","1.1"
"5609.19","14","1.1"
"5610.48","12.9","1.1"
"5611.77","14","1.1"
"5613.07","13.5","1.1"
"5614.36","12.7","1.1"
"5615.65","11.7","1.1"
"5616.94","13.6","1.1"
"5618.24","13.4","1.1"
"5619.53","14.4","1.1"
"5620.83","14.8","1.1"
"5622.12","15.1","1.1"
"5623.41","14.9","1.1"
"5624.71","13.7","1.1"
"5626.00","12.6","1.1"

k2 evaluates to 3.6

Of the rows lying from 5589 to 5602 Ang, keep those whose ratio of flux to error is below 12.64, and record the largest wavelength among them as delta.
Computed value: 5600.16 Ang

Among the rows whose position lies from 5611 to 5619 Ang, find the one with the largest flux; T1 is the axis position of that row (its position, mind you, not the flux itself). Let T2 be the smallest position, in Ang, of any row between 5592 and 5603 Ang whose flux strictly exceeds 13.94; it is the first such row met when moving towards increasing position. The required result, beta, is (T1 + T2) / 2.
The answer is 5602.1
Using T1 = 5611.77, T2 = 5592.42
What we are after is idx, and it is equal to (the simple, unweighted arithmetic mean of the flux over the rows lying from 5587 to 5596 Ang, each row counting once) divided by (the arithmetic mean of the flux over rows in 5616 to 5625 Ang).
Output 0.95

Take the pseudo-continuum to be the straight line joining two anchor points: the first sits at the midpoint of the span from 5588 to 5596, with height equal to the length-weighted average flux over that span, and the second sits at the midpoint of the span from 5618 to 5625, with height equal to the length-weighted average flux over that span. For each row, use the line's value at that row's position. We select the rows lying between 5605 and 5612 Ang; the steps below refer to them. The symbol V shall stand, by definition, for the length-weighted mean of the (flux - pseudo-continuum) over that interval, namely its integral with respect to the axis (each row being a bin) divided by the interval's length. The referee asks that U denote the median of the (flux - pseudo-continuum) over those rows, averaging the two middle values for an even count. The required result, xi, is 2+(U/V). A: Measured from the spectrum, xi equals 2.7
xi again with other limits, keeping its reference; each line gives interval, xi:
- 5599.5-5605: 3.5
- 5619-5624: 3.1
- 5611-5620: 2.7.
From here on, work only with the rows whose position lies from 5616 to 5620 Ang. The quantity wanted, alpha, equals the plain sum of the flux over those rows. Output 41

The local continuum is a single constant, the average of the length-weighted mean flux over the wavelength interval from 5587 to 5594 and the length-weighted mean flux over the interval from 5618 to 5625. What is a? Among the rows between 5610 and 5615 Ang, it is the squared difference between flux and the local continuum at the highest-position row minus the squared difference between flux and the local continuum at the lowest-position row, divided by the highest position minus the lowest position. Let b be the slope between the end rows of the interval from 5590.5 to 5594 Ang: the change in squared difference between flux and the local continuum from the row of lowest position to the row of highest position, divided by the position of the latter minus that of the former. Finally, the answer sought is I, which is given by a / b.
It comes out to 2.3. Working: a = 0.13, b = 0.06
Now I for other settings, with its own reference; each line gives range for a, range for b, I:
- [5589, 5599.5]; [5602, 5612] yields -19.7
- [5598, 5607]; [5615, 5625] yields 0.4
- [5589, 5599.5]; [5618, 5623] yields 2.5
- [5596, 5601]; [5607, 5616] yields 0.8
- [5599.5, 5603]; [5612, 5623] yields -11.6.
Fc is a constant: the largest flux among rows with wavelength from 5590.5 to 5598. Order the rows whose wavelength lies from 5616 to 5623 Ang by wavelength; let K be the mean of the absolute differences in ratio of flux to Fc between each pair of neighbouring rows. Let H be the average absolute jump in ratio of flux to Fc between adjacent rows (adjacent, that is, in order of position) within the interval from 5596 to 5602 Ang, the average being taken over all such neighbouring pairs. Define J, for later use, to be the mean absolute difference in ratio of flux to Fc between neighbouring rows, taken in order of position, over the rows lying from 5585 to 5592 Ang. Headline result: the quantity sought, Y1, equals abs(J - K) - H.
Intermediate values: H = 0.079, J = 0.074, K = 0.033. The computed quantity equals -0.039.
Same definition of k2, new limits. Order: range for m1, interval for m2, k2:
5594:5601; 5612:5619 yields 3.6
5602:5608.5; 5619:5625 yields 4.0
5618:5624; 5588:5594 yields 1.8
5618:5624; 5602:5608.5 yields 1.6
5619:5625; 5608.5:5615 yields 0.6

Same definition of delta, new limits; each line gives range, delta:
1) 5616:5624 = 5618.24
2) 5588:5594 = 5593.71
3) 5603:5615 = 5614.36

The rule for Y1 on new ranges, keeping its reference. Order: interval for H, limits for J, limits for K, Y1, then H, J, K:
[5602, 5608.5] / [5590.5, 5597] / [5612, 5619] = -0.040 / 0.083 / 0.026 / 0.069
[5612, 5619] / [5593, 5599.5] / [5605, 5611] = -0.048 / 0.069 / 0.051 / 0.072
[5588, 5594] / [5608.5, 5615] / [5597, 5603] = -0.025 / 0.055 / 0.062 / 0.092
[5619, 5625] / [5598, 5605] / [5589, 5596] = 0.004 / 0.037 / 0.079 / 0.039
